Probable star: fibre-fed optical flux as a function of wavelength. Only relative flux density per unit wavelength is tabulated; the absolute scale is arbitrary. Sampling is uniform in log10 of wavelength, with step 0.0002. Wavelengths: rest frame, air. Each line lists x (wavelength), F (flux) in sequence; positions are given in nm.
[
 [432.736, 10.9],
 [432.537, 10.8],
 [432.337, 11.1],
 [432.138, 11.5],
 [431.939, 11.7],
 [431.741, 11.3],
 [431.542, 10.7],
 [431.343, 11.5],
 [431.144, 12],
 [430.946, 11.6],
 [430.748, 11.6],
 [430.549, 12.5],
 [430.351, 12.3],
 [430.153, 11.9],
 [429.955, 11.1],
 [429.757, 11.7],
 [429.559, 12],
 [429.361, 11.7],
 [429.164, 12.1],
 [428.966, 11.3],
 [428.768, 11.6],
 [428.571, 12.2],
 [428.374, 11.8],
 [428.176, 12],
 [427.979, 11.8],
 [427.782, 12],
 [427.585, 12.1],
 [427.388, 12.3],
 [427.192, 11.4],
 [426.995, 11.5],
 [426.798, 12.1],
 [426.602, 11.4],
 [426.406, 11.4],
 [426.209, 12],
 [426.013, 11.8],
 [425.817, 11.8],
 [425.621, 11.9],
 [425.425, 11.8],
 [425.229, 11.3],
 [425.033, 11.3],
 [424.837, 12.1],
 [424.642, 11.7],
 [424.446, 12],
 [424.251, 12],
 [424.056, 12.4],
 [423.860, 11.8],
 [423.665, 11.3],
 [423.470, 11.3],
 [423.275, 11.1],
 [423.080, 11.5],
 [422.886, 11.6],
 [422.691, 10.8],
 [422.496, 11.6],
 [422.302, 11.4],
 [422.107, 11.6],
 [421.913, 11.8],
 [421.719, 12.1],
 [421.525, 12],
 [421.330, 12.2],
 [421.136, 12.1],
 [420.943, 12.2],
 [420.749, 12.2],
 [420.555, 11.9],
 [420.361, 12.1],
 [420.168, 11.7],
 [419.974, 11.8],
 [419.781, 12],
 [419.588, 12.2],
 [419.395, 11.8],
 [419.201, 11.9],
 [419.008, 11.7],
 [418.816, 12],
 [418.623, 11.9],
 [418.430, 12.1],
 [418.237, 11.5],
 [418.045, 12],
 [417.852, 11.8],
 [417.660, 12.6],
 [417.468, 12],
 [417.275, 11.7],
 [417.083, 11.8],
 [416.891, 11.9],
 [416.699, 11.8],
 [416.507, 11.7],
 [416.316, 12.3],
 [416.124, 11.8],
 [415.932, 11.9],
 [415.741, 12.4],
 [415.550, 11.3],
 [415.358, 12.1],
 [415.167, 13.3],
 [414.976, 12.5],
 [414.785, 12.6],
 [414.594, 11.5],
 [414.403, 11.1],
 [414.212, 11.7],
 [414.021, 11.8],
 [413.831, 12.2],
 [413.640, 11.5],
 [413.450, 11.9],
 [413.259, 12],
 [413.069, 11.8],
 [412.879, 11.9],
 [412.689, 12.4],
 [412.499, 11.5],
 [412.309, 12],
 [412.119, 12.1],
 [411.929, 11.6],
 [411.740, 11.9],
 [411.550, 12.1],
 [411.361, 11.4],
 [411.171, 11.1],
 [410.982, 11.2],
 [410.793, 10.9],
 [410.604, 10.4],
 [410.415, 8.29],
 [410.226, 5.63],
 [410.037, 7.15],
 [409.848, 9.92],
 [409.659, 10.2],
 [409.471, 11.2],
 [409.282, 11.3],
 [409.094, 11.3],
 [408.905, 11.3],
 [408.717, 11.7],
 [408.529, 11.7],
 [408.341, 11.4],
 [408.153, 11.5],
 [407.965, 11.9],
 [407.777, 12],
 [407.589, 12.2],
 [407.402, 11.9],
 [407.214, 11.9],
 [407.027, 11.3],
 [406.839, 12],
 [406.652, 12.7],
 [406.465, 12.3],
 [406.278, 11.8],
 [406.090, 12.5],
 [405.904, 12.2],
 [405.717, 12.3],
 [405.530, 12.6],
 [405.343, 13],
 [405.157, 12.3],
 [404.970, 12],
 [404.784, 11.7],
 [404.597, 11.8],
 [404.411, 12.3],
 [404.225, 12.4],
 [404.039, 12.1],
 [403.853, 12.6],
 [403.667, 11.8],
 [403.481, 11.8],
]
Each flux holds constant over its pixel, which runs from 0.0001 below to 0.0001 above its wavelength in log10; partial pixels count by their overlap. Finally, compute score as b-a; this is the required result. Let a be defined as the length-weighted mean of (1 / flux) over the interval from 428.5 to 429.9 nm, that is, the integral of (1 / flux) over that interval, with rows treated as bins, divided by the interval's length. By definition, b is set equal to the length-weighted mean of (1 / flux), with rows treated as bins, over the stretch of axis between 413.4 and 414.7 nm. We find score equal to 0.0007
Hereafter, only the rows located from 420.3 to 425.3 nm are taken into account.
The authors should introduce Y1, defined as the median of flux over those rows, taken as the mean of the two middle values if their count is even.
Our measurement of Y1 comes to 11.80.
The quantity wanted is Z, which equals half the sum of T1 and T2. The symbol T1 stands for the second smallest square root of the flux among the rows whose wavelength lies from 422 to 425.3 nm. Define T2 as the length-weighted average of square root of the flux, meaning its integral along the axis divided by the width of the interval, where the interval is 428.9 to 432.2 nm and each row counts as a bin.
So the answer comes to 3.37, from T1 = 3.33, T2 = 3.42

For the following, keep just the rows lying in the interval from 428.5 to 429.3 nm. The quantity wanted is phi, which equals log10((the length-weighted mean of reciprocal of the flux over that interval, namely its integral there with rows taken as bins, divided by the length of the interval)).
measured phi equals -1.071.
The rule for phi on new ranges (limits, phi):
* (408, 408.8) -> -1.064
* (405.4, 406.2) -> -1.094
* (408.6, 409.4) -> -1.057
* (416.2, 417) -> -1.076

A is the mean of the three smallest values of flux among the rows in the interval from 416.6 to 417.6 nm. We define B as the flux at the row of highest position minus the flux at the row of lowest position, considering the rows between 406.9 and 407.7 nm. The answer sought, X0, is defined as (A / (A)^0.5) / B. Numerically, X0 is 4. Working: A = 11.8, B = 0.9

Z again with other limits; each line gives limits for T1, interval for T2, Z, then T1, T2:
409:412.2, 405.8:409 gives 3.06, 2.67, 3.45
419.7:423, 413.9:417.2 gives 3.42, 3.38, 3.46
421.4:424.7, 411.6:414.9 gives 3.39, 3.33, 3.44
